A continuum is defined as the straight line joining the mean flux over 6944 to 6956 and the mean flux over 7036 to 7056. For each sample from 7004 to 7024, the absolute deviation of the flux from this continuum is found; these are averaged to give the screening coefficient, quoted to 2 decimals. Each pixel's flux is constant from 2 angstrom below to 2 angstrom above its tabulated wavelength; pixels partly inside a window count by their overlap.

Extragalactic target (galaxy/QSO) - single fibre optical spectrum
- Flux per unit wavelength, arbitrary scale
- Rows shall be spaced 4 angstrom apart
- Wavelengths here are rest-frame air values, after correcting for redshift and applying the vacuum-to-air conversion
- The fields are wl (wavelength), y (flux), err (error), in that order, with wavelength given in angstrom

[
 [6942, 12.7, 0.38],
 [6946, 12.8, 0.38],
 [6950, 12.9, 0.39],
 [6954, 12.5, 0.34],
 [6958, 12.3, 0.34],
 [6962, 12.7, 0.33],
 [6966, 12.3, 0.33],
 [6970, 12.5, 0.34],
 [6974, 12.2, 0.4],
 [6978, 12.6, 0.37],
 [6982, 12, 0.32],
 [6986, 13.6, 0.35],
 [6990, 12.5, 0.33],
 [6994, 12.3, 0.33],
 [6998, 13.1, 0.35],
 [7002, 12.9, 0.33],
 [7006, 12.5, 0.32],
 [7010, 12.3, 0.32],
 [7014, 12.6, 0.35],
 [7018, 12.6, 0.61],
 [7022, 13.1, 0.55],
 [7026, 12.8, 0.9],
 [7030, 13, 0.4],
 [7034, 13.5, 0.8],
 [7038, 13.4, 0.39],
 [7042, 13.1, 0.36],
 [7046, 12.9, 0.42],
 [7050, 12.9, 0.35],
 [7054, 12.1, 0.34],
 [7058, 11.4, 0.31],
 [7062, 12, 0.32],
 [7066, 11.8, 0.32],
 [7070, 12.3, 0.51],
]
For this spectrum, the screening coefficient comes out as 0.31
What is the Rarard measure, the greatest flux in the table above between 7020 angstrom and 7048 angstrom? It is 13.5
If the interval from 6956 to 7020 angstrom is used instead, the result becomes 13.6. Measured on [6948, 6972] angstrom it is 12.9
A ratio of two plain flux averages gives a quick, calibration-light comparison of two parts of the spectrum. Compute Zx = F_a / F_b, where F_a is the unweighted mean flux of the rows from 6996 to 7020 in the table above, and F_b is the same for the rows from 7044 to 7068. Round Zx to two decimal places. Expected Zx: 1.04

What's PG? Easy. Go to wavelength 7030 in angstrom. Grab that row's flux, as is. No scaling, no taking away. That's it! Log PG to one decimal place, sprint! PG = 13.0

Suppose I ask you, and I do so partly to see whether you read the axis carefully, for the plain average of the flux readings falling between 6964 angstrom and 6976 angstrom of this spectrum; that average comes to 12.3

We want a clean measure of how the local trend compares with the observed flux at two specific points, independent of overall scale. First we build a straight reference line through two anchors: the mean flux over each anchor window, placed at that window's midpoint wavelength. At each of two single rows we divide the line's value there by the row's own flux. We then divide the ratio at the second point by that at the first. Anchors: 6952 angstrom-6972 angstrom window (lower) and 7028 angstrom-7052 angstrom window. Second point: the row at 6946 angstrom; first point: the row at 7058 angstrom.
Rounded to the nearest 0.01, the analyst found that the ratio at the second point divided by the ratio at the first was 0.83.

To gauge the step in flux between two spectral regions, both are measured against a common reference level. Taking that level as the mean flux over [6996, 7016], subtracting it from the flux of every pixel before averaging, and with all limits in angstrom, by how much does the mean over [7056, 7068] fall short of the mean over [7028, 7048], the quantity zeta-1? 1.4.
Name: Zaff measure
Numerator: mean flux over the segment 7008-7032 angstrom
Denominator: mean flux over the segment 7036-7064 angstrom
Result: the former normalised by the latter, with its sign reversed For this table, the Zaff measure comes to -1.02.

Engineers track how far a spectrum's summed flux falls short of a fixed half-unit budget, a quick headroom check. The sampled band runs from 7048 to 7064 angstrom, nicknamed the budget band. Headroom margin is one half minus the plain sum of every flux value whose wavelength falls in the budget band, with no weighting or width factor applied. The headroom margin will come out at -47.9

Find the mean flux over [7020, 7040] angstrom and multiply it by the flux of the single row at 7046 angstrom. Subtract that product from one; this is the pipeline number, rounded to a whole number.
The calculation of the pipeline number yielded -169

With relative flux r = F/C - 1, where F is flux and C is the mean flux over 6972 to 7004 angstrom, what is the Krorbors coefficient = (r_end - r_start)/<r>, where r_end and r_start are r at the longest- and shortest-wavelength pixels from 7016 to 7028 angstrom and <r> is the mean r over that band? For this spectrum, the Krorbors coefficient 1.1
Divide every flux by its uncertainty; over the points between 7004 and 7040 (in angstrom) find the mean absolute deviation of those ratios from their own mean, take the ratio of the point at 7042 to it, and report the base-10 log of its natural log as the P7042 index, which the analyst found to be 0.16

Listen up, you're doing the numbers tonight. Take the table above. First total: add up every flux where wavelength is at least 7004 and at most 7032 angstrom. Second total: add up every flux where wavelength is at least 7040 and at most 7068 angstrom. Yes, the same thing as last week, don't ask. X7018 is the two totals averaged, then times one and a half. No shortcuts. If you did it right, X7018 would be 131.3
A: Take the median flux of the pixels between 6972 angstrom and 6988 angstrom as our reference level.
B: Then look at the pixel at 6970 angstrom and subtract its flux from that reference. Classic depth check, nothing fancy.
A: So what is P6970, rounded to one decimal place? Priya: -0.1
